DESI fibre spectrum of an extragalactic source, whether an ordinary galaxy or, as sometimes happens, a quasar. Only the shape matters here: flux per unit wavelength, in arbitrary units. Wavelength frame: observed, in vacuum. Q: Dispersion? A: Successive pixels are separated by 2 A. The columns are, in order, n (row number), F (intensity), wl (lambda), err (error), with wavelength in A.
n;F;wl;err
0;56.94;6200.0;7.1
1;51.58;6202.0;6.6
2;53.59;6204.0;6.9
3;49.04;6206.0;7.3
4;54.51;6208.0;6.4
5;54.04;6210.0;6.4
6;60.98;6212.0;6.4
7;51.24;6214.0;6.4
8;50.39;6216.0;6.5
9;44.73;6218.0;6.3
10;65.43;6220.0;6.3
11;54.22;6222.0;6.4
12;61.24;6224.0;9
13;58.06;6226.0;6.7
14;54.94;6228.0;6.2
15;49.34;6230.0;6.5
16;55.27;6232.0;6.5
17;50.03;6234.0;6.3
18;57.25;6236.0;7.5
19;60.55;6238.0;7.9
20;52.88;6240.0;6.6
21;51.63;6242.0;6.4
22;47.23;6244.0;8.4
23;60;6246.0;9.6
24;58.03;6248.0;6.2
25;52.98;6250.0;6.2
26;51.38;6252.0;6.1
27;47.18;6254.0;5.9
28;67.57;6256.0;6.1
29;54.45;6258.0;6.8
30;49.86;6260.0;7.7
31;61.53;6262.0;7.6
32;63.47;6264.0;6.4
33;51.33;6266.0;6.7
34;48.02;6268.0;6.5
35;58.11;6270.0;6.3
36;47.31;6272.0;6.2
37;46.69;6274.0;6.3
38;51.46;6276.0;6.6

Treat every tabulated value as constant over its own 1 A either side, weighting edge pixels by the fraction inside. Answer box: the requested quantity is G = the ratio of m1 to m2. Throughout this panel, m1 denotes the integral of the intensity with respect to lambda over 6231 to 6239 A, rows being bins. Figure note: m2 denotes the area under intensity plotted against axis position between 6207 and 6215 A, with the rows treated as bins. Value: 1.01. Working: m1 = 446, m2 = 442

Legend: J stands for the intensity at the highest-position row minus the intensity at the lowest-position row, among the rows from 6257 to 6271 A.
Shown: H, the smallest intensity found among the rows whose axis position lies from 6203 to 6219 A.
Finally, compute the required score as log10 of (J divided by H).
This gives -1.1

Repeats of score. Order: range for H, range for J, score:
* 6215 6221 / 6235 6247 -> -1.2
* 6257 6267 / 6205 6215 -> -1.4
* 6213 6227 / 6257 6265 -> -0.7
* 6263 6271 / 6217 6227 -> -0.6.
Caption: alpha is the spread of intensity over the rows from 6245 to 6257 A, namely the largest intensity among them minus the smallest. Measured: 20.4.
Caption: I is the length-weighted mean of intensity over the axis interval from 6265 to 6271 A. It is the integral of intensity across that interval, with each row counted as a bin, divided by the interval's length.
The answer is 52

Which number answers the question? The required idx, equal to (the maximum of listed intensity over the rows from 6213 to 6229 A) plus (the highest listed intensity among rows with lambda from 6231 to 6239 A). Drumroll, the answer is 126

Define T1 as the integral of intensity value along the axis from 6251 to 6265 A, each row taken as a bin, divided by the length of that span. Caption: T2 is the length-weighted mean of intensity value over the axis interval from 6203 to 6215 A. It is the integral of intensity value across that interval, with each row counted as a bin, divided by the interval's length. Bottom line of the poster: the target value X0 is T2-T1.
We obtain -2.6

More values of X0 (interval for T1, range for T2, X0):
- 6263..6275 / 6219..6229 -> 6.3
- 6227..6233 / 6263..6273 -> 0.5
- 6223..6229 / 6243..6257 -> -3.2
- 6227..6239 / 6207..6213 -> 1.9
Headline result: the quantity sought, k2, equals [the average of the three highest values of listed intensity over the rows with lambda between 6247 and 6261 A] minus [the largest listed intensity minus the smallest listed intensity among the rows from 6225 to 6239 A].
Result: 49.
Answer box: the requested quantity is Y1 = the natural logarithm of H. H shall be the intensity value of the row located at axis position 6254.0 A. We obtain 3.85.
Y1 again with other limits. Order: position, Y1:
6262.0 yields 4.12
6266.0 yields 3.94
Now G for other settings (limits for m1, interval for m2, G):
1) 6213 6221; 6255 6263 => 0.91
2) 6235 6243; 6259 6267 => 0.98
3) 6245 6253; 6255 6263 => 0.95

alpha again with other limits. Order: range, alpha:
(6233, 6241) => 10.5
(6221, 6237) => 11.9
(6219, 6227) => 11.2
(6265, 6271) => 10.1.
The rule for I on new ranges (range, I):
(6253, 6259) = 56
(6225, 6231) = 54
